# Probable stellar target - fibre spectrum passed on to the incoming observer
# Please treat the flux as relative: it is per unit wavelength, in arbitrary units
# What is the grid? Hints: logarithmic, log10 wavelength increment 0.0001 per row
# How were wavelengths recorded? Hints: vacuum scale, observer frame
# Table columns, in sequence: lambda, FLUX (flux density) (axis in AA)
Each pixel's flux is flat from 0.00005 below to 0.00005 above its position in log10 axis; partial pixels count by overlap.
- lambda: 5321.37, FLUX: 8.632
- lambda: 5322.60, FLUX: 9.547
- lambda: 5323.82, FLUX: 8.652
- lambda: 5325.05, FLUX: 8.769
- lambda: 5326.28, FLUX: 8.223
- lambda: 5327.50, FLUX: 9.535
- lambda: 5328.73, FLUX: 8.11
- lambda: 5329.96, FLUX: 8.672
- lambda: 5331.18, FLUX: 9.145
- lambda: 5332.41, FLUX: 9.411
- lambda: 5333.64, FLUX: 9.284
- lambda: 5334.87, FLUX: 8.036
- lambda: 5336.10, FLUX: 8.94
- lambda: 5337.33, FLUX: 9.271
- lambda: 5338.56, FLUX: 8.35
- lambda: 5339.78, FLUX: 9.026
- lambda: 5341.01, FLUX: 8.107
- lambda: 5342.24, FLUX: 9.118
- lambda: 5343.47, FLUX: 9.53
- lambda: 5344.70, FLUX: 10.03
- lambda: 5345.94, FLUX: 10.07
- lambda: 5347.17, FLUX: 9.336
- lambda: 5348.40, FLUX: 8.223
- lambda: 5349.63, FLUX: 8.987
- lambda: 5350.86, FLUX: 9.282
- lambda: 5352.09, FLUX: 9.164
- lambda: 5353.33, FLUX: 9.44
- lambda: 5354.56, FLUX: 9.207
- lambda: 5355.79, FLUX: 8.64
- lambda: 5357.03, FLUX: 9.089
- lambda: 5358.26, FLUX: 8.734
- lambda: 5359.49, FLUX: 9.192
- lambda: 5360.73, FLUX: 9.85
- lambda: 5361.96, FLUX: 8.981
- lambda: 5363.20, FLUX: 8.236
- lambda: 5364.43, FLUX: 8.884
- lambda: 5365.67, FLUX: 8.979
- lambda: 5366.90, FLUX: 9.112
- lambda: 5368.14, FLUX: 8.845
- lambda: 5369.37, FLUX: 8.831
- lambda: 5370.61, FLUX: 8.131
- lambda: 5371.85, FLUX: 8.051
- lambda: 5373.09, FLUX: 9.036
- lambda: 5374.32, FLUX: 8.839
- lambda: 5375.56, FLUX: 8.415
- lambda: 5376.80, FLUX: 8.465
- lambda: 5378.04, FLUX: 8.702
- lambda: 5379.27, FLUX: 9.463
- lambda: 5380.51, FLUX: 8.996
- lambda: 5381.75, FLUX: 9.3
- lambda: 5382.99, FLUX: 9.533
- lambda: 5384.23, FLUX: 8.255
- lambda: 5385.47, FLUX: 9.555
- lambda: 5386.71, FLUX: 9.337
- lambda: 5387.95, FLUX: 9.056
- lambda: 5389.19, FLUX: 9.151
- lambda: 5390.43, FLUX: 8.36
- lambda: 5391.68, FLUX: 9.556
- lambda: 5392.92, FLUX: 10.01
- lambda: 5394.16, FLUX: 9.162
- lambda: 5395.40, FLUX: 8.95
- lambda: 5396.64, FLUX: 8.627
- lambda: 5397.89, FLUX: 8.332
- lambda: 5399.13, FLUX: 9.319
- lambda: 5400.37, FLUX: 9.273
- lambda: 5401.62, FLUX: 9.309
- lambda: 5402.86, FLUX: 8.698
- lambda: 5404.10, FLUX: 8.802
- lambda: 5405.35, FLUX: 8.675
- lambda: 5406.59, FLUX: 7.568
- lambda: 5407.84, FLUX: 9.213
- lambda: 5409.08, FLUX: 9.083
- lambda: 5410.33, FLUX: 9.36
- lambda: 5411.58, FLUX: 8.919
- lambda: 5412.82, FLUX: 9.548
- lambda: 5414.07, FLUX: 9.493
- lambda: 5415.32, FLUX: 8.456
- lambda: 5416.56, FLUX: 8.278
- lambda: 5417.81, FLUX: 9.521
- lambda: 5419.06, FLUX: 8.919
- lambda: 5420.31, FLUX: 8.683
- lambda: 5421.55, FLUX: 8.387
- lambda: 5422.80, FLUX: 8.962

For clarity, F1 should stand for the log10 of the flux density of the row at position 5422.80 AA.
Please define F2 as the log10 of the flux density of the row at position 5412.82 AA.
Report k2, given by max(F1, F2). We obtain 0.980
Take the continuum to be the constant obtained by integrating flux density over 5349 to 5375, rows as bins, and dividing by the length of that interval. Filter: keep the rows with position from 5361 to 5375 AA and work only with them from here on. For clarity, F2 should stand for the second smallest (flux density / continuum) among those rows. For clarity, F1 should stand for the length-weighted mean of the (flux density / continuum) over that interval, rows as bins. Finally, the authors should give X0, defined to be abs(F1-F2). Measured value 0.07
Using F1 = 0.98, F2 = 0.911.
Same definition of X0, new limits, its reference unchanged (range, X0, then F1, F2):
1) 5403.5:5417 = 0.07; 0.99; 0.927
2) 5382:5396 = 0.09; 1.03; 0.936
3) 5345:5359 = 0.05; 1.02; 0.968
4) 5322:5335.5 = 0.08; 0.99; 0.908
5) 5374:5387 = 0.06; 1.01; 0.943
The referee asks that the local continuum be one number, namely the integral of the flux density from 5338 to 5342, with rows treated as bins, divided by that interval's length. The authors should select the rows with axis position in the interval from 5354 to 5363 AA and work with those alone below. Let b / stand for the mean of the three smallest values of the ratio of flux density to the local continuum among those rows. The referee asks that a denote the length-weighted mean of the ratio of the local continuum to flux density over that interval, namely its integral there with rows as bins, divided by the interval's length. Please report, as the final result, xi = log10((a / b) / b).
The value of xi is -0.044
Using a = 0.95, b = 1.02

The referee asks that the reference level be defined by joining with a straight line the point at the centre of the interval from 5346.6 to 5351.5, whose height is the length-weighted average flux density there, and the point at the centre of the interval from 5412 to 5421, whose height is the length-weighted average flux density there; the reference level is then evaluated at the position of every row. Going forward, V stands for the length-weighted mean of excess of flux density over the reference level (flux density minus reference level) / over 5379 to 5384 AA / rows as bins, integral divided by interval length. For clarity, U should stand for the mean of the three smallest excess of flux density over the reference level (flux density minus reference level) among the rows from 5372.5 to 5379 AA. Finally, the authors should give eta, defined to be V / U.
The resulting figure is -0.56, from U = -0.45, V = 0.25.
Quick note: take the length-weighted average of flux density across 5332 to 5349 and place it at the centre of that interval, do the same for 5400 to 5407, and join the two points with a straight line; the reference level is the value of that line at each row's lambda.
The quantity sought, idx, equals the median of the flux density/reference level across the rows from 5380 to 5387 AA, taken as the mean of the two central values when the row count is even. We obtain 1.06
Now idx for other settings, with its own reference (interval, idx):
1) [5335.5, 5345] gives 1.00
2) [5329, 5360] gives 1.01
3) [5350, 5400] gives 1.02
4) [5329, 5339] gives 1.00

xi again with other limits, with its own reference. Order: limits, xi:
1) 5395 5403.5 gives -0.015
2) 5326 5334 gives 0.009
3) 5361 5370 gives -0.021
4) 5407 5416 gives -0.050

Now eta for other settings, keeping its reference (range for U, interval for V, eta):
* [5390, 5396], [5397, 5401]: 0.19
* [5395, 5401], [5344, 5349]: -1.31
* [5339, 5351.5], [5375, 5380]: 0.39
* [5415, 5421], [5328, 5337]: 0.27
